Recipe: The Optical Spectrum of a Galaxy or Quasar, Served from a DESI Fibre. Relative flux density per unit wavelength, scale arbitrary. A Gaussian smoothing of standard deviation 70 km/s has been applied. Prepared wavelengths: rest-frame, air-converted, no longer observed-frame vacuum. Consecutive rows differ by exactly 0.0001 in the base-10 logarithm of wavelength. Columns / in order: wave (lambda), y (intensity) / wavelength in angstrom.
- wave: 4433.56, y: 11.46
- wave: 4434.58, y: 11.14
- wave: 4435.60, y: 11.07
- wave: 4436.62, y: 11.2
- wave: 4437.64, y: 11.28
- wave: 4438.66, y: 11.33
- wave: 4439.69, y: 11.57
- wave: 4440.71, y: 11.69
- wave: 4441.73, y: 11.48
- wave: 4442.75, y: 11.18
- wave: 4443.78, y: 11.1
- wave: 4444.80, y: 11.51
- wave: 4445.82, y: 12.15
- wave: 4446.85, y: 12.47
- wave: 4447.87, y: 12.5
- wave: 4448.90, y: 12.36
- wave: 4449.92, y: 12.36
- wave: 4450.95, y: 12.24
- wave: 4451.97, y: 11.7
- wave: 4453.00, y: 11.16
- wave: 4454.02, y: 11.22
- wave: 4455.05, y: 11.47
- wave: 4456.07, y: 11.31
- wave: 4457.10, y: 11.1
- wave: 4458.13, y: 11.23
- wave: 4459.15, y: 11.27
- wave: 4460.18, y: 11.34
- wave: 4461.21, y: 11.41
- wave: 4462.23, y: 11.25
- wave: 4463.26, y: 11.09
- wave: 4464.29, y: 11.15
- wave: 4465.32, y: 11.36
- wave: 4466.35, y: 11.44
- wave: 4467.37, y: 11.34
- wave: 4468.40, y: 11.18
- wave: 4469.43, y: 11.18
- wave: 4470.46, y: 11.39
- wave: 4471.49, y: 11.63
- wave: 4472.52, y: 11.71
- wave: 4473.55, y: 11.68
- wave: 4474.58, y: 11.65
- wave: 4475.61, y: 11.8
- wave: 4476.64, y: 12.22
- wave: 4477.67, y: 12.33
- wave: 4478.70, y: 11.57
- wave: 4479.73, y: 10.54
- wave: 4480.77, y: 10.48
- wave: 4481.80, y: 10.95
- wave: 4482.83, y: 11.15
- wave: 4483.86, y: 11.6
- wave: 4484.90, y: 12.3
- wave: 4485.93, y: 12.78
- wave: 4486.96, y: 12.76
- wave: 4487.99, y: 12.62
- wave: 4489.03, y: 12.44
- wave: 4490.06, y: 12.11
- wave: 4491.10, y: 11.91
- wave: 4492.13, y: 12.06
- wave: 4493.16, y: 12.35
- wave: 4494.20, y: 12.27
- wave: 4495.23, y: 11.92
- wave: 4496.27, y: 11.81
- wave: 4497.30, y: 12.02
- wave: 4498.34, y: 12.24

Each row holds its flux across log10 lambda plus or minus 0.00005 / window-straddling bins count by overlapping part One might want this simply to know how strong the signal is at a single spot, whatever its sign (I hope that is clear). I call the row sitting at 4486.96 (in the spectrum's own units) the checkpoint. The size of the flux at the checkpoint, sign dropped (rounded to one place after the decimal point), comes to 12.8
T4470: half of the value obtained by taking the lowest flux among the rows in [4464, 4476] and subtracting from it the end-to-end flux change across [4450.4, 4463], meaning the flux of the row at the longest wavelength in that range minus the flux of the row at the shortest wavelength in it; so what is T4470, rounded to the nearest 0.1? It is 6.1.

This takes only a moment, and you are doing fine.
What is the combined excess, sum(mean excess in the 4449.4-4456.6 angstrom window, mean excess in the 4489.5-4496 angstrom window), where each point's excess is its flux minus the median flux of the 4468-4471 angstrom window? 1.4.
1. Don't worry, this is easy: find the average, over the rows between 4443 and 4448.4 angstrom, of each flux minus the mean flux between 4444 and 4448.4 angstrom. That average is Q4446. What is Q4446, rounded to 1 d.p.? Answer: -0.2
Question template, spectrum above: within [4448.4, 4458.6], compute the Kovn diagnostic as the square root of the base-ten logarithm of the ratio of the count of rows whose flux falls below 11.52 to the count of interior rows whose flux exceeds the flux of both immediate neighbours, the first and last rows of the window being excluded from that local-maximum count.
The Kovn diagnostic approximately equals 0.88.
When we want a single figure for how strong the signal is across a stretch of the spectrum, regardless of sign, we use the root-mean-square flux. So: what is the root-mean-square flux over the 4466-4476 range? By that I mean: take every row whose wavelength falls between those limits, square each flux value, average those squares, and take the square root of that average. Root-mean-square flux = 11.5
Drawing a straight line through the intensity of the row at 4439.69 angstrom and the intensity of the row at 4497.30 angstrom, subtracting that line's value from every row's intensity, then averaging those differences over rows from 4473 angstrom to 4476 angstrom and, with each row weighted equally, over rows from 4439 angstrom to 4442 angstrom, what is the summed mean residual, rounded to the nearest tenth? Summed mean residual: -0.1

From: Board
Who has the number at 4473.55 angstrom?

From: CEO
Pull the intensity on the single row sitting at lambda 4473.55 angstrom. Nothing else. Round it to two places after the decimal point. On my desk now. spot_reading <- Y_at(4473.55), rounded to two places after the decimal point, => 11.68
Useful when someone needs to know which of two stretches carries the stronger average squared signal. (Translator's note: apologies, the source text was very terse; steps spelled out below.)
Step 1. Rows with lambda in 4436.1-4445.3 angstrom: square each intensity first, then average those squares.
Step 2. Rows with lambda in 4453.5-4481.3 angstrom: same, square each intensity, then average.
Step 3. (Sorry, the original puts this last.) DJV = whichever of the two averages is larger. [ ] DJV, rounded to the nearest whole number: 130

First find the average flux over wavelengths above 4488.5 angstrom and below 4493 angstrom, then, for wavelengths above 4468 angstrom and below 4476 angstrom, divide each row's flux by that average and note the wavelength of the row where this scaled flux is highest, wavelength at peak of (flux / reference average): 4475.61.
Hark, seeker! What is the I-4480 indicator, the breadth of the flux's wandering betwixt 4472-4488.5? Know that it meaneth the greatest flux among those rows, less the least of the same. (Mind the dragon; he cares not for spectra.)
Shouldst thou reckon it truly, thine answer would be 2.3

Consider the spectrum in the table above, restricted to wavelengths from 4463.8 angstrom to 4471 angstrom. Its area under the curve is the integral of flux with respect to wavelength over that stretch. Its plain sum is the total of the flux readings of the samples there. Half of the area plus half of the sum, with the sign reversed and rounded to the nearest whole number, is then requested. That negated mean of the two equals -80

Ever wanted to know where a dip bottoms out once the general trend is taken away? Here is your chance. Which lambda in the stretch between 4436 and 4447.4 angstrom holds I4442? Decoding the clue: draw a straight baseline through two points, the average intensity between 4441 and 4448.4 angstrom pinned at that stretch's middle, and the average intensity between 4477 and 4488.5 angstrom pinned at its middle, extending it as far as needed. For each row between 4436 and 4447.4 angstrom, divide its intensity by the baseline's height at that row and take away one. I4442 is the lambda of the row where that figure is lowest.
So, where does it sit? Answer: 4443.78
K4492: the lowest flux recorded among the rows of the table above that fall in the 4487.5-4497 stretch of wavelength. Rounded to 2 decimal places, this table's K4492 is 11.81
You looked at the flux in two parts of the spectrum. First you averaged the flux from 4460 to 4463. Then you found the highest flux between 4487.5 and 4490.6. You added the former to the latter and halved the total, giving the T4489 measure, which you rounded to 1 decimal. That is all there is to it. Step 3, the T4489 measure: 12.0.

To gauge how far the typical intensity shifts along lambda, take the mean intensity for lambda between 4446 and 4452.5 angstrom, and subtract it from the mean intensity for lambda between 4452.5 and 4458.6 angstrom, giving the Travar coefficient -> -1.0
